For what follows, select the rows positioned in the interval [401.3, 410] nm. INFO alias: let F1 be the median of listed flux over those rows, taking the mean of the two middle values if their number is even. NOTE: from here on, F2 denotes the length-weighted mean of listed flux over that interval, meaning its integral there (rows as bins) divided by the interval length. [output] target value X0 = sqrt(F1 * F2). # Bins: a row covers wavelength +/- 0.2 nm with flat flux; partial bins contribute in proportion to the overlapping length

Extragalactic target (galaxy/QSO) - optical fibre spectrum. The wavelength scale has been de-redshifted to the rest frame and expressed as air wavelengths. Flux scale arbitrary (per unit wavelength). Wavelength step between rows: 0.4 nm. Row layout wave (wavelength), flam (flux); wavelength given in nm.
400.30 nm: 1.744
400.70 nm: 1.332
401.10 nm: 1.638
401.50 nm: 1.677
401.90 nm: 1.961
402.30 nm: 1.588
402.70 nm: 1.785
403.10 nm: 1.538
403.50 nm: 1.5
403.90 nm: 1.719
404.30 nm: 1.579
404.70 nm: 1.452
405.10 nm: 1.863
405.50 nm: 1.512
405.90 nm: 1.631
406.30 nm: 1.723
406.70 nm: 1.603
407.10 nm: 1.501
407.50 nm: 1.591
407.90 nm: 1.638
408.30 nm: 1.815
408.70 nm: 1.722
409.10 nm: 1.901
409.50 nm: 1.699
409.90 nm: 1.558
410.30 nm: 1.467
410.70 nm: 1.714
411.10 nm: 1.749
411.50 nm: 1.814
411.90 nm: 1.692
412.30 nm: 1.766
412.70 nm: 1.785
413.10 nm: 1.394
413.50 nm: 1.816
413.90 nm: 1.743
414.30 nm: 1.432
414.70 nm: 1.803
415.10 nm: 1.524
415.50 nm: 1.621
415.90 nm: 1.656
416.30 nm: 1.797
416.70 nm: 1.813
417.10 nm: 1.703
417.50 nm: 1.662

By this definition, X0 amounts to 1.65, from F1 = 1.63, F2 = 1.66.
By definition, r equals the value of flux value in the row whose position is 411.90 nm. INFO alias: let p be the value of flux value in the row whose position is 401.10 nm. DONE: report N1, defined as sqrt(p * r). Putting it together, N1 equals 1.66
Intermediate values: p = 1.638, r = 1.692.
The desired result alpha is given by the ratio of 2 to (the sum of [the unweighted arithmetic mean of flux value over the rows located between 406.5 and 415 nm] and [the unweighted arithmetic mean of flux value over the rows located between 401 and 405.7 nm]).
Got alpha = 0.6011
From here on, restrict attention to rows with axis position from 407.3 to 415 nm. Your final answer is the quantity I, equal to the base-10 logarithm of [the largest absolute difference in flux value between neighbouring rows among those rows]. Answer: -0.375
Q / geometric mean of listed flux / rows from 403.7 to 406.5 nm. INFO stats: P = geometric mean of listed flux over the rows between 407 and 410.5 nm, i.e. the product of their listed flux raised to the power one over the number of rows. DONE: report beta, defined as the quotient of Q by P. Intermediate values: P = 1.649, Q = 1.63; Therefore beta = 0.99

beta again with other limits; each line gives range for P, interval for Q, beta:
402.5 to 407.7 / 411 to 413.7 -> 1.06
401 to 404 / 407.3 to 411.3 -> 1.01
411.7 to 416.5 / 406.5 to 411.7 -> 1.00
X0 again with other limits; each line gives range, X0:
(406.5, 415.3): 1.69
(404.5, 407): 1.62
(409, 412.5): 1.71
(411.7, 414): 1.73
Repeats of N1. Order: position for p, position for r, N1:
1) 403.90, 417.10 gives 1.71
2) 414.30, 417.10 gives 1.56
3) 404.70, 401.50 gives 1.56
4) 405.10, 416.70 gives 1.84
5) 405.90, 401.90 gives 1.79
